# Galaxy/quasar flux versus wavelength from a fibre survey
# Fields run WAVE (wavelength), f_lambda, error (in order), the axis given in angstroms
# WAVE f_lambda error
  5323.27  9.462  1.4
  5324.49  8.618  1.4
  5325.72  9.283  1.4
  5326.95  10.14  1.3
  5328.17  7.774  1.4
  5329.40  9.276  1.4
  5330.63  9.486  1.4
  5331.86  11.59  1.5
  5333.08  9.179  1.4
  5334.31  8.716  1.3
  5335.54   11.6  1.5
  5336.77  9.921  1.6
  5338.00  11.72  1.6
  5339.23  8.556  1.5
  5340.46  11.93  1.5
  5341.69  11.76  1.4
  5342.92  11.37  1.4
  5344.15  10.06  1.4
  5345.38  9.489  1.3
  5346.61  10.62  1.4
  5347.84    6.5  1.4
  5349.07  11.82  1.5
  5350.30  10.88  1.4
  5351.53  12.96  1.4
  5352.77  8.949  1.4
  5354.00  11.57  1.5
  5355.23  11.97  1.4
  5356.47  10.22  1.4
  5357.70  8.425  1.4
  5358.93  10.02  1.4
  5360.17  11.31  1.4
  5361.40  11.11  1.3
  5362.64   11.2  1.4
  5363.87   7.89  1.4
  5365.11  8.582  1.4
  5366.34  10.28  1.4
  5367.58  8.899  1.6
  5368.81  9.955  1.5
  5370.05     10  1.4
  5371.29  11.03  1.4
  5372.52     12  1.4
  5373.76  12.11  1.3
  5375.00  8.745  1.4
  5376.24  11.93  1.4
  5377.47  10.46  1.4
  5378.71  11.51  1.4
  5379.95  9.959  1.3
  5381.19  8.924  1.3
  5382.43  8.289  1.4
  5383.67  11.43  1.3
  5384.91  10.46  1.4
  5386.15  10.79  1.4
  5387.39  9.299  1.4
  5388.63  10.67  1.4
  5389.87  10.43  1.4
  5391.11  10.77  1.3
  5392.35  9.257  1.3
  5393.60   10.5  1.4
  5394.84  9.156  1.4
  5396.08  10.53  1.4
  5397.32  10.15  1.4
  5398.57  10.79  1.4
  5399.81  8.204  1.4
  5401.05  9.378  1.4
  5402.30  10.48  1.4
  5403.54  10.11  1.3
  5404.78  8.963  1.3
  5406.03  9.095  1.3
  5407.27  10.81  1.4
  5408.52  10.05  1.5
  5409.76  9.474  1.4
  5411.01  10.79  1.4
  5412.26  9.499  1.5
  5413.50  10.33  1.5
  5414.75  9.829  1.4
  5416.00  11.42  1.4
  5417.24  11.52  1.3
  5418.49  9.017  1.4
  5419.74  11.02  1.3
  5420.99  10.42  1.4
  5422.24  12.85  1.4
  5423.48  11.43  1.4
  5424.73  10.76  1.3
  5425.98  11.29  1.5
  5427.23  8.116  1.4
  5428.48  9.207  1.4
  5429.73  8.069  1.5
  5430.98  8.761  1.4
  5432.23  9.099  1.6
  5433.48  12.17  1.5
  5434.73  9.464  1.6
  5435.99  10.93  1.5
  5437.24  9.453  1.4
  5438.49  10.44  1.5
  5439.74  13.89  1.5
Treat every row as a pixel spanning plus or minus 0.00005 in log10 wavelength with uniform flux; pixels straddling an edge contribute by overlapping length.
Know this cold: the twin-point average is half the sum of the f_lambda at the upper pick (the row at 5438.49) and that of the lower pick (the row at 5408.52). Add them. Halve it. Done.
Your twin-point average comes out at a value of 10.2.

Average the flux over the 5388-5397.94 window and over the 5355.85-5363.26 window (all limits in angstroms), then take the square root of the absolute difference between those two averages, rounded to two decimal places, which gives 0.44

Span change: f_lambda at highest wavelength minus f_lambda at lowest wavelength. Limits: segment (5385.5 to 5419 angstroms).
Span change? -1.8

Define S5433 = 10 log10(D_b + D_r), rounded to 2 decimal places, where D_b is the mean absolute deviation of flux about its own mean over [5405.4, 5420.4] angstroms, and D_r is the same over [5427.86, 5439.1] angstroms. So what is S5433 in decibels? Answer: 2.33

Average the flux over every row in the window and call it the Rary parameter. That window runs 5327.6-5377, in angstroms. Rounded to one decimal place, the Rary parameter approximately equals 10.3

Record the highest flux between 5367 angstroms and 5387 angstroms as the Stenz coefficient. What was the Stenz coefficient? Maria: 12.11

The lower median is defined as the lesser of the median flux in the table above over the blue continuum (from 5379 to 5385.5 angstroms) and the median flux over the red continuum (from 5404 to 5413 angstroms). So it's 9.50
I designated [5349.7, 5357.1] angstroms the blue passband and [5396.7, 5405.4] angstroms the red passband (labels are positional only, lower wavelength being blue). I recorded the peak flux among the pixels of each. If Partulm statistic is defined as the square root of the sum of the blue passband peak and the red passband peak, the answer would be 4.87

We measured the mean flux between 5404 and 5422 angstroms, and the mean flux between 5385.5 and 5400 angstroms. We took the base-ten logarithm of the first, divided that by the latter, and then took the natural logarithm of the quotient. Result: -2.30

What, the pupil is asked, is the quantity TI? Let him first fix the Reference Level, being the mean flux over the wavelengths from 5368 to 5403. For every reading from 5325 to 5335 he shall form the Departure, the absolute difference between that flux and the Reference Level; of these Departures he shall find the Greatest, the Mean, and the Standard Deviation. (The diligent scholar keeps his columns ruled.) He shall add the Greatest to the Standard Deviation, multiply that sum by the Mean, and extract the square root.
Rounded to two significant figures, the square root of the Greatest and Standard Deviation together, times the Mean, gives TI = 1.9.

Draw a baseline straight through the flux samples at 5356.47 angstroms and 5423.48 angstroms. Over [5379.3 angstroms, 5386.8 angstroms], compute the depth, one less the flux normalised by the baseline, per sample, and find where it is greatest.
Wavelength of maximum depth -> 5382.43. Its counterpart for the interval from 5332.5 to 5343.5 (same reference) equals 5339.23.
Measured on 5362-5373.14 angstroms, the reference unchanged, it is 5363.87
